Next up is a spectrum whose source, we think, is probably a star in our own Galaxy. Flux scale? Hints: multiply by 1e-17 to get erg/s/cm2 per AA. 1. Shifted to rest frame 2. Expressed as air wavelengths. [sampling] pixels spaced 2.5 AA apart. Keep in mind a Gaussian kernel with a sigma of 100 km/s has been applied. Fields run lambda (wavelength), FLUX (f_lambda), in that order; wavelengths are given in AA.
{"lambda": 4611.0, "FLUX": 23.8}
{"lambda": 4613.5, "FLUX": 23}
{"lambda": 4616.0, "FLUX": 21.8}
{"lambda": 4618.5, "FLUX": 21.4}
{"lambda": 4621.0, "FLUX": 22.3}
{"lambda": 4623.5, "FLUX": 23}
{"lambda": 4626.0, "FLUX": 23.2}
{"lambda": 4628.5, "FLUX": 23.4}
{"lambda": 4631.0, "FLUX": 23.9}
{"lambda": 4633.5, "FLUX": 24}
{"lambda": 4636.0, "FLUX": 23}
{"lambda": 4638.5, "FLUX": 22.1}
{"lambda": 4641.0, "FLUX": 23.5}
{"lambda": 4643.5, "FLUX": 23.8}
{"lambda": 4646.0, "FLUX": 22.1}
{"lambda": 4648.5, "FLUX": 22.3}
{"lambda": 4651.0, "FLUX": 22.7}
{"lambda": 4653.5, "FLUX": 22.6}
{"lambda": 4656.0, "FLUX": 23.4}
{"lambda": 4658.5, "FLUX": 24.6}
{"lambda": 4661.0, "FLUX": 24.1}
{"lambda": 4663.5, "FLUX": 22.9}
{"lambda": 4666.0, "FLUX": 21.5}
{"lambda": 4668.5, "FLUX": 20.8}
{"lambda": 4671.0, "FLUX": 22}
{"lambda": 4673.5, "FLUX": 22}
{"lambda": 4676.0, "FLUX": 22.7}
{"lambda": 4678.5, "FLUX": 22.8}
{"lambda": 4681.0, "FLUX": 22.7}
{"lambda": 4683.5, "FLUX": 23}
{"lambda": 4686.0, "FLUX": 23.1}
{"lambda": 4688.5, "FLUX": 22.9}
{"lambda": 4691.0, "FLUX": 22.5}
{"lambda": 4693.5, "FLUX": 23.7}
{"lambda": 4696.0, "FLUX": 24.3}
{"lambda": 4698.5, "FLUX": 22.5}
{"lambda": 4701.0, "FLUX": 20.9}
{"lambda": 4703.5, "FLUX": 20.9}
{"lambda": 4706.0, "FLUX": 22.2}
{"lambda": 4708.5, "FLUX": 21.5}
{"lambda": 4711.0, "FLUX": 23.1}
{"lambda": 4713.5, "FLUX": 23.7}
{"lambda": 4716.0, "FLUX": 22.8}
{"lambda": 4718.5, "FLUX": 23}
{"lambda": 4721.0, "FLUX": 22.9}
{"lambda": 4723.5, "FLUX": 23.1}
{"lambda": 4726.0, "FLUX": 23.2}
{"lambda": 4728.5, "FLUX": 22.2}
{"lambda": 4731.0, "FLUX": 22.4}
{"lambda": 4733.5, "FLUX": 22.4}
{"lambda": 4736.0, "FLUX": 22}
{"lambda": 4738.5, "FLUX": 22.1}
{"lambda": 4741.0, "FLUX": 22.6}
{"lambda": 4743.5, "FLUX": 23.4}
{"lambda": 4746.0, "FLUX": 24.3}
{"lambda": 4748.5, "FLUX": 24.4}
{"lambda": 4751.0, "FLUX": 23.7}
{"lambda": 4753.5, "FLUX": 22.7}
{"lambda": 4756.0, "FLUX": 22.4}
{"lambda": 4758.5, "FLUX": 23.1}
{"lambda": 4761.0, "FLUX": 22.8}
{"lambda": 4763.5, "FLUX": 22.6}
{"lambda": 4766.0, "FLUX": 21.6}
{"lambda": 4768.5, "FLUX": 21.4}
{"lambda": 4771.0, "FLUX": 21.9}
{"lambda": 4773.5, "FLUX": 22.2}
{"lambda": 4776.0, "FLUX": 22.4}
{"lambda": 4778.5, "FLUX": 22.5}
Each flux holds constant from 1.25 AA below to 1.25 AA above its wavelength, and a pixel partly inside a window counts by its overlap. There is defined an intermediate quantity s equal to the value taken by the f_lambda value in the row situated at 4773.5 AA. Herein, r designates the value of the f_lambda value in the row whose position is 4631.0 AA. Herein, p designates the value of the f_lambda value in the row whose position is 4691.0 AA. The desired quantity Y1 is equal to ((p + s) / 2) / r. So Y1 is 0.94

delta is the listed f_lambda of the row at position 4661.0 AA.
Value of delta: 24.1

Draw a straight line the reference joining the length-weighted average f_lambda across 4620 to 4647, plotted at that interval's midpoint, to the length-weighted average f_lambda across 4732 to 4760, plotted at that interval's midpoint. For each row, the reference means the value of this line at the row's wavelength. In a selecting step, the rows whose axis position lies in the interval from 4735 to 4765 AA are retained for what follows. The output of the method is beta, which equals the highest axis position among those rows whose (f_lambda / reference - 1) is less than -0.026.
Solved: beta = 4738.5 AA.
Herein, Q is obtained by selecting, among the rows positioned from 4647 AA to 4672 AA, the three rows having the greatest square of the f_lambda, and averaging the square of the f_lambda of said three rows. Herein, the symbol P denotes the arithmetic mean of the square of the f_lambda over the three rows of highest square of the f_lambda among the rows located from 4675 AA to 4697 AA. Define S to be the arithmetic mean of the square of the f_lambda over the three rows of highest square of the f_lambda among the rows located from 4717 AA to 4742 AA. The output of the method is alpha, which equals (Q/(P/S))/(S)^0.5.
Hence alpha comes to 23.8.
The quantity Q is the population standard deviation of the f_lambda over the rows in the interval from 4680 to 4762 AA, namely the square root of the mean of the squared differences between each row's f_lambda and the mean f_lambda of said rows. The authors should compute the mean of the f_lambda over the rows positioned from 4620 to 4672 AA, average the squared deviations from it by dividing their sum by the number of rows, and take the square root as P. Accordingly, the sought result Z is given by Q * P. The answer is 0.75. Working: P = 0.92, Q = 0.82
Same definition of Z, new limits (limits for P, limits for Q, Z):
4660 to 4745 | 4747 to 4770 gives 0.73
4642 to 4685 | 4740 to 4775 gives 0.80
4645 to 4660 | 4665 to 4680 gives 0.58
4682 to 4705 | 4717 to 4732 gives 0.40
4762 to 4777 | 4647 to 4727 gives 0.38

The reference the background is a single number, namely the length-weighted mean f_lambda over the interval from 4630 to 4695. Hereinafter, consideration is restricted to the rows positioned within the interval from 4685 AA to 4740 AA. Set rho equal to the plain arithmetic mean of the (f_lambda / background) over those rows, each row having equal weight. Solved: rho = 0.988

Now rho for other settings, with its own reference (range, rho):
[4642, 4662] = 1.014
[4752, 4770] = 0.978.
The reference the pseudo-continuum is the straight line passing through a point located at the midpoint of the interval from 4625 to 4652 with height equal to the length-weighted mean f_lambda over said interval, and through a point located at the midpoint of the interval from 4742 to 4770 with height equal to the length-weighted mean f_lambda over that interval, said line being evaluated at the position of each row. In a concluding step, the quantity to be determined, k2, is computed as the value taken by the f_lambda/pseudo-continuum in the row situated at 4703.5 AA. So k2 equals 0.91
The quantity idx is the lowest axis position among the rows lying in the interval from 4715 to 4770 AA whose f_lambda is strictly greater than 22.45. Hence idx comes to 4716.0 AA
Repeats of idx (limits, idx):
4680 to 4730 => 4681.0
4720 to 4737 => 4721.0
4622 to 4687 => 4623.5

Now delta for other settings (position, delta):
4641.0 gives 23.5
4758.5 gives 23.1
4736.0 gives 22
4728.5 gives 22.2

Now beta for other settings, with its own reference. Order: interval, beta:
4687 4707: 4706.0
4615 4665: 4648.5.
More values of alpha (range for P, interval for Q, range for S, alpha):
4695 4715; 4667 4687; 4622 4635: 22.3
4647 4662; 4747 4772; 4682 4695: 22.7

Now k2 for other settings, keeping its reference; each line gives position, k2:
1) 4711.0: 1.00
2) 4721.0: 1.00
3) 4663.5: 0.99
